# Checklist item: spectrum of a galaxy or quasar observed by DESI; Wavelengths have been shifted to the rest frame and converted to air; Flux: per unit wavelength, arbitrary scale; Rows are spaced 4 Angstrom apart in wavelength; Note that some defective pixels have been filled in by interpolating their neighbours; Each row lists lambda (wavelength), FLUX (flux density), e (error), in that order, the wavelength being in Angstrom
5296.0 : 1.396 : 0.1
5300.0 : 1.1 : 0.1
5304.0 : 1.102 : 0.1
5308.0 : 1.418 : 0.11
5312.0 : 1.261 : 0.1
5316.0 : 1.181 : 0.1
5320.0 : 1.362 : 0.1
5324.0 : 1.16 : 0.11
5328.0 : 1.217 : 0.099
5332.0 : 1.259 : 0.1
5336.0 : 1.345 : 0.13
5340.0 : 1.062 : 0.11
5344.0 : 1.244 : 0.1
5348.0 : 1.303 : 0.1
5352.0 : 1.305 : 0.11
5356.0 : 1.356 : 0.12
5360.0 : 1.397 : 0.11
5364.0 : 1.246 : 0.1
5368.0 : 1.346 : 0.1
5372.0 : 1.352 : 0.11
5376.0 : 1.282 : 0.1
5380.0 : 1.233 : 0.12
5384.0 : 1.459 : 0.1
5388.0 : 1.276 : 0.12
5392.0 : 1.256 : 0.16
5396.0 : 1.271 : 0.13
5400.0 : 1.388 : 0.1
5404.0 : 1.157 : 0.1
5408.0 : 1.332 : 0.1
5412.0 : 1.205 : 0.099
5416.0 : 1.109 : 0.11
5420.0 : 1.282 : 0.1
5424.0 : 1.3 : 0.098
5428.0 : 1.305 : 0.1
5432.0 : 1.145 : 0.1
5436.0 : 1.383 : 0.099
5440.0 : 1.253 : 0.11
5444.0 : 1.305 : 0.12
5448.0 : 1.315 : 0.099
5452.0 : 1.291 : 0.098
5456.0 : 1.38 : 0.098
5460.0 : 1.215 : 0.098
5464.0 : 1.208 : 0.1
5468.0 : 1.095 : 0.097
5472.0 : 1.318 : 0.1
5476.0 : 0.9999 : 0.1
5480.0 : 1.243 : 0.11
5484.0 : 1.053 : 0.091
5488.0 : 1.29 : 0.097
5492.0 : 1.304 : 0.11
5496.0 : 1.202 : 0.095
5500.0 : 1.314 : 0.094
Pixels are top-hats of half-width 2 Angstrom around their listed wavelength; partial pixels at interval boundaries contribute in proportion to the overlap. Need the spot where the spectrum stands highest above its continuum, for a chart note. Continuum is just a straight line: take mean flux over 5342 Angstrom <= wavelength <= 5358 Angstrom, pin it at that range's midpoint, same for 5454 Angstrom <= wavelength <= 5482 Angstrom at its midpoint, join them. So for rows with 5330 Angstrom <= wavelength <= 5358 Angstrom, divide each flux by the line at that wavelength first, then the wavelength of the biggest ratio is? 5356.0 Angstrom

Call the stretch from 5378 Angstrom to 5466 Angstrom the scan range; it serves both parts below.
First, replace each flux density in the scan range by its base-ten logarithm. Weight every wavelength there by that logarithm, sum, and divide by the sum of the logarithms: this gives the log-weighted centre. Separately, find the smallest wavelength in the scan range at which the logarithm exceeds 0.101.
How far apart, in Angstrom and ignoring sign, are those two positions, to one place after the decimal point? 37.6 Angstrom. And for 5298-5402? 46.2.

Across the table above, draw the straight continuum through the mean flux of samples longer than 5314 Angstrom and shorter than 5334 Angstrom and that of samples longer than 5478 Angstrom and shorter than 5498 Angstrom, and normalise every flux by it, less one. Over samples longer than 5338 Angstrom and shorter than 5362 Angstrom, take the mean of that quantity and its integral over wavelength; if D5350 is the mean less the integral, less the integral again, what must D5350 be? -2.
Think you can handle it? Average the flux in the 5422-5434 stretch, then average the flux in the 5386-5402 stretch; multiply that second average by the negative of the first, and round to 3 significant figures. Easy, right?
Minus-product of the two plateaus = -1.62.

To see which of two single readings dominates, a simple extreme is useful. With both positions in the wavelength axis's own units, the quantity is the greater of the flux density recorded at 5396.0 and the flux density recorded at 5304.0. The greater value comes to 1.27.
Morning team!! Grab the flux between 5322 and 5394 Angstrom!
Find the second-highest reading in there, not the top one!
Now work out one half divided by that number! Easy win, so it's 0.358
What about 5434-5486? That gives 0.362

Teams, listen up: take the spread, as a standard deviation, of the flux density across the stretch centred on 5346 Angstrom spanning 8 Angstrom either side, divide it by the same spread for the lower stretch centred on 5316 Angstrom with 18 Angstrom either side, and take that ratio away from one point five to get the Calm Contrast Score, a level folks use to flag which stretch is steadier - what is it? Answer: 0.5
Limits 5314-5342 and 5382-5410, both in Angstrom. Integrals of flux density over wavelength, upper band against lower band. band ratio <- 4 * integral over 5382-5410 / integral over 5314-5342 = 4.26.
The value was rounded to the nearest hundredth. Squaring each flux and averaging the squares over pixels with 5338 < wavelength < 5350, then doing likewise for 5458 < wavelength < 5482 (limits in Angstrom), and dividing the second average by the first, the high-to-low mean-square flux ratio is 0.96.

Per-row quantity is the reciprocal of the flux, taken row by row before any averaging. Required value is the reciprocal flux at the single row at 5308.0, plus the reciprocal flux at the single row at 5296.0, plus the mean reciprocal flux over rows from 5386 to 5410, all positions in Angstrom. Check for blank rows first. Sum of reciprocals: 2.21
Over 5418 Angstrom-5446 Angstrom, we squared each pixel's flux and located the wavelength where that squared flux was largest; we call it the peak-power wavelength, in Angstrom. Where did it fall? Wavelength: 5436.0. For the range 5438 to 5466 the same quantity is 5456.0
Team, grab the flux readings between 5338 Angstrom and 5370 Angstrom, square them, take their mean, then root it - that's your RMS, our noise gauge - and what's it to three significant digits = 1.29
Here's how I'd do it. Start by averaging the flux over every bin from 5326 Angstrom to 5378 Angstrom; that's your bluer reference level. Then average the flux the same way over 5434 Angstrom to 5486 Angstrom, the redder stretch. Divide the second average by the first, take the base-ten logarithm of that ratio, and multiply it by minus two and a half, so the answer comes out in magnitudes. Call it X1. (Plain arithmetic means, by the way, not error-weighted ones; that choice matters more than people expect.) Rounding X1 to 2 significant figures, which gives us 0.043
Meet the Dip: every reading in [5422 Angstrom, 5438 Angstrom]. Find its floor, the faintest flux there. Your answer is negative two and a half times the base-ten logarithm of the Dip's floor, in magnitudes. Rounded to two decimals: -0.15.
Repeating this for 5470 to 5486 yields 0.00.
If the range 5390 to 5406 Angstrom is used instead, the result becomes -0.16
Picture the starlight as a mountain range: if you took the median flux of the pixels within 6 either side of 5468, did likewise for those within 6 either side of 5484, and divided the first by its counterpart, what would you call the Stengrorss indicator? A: 0.97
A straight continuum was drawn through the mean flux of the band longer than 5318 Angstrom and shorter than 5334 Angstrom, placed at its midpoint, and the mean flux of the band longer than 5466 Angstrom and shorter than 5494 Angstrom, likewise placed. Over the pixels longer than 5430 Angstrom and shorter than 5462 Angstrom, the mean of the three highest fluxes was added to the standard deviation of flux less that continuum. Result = 1.44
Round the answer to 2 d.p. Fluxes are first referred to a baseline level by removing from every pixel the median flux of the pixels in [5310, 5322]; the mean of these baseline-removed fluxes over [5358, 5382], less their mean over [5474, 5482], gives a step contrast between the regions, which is 0.19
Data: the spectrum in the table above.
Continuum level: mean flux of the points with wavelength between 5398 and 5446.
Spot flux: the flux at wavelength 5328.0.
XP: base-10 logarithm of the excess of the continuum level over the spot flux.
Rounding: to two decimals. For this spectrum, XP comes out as -1.33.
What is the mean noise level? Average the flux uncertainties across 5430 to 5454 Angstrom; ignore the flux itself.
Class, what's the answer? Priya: 0.104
